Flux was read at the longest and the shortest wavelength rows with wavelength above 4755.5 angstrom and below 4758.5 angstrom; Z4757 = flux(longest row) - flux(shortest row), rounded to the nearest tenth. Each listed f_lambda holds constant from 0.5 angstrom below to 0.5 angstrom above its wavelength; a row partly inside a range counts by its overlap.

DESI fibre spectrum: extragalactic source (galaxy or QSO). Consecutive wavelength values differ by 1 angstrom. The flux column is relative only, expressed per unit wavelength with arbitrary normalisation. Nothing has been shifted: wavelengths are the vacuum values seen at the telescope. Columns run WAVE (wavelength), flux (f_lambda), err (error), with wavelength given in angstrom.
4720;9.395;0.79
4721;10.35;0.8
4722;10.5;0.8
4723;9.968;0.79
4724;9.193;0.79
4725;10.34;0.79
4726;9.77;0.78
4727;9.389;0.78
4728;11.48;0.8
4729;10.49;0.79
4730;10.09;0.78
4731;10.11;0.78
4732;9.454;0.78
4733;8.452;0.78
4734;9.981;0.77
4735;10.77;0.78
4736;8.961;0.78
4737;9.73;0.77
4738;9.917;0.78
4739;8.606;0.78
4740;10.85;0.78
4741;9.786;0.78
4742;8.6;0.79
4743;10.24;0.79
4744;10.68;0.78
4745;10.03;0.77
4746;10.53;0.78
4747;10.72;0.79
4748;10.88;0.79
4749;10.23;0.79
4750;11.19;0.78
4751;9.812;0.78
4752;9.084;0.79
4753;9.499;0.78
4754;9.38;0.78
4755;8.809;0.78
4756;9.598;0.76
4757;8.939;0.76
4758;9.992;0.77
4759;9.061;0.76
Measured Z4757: 0.4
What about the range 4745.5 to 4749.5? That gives -0.3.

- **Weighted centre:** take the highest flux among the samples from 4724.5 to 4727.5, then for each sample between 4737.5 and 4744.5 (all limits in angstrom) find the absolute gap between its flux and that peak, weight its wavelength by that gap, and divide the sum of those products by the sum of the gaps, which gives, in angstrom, 4740.6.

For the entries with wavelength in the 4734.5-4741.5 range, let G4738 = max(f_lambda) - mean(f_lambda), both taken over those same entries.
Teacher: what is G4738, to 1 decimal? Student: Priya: 1.0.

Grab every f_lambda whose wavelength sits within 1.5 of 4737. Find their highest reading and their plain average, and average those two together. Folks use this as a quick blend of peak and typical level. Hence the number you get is 9.7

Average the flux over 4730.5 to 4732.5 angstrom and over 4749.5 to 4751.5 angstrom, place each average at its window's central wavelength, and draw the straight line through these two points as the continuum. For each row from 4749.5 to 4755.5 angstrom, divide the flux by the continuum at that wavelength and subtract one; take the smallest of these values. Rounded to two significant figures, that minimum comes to -0.17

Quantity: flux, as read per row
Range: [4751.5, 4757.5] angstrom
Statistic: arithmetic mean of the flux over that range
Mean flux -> 9.2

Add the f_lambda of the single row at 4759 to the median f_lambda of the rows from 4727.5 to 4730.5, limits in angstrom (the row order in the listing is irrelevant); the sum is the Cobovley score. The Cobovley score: 19.6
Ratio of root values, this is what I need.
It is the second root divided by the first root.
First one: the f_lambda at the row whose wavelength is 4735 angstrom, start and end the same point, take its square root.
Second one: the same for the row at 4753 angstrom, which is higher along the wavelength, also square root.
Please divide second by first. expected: 0.94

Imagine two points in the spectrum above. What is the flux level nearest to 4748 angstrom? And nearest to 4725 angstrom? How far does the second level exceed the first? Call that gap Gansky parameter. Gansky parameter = -0.5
